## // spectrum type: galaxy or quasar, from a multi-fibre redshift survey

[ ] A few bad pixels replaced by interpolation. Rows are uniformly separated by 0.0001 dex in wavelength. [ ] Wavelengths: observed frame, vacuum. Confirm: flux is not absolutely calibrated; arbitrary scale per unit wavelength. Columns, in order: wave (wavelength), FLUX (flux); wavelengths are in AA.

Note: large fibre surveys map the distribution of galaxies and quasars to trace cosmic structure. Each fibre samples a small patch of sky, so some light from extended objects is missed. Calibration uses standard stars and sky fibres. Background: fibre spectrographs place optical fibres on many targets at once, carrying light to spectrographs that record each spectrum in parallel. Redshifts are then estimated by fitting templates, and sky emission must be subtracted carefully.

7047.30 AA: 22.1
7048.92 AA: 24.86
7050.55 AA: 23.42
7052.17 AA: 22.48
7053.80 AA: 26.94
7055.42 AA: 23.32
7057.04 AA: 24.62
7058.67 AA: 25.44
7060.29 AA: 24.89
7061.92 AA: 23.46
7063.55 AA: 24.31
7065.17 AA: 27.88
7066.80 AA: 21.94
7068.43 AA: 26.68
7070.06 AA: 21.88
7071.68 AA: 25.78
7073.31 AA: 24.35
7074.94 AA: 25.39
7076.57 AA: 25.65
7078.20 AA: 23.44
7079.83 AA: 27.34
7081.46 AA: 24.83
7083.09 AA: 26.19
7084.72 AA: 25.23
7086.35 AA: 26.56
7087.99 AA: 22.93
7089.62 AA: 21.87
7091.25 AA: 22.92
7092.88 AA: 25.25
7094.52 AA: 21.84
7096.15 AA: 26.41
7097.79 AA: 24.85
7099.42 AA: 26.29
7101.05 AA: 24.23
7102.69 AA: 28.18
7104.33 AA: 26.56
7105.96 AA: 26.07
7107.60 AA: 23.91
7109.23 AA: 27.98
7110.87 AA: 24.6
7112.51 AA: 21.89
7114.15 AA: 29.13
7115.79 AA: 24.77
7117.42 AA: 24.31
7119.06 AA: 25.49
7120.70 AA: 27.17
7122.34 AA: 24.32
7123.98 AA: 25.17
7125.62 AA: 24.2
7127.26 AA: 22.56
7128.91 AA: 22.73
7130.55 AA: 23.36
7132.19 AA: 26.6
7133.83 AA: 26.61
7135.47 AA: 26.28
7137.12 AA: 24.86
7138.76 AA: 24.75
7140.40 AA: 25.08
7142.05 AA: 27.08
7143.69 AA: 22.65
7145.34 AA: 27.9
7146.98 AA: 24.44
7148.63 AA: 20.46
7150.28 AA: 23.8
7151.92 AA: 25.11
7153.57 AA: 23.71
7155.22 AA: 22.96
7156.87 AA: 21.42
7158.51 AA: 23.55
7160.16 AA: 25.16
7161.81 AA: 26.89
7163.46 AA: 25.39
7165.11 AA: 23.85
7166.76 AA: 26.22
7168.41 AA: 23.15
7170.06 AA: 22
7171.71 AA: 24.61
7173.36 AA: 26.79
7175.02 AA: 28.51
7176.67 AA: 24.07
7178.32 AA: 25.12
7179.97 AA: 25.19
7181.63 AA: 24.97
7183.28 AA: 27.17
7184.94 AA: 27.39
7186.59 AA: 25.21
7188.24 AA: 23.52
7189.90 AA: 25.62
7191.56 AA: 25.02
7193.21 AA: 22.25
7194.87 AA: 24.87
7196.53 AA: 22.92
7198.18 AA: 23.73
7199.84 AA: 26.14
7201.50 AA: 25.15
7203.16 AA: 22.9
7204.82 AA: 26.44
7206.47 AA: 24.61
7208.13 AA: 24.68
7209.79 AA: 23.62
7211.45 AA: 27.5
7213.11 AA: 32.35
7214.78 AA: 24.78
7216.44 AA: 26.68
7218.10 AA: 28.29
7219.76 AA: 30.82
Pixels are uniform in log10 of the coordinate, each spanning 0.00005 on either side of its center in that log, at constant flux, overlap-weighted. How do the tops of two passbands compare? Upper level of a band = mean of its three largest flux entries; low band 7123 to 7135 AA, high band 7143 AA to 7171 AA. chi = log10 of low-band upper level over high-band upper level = -0.014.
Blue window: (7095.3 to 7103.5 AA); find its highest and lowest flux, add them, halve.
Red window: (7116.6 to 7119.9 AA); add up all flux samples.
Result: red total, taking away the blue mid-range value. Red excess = 24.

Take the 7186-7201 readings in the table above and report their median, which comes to 24.9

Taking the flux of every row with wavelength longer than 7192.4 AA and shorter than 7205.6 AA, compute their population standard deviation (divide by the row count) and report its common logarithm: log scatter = 0.17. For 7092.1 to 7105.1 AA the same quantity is 0.25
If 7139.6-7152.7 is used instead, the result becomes 0.34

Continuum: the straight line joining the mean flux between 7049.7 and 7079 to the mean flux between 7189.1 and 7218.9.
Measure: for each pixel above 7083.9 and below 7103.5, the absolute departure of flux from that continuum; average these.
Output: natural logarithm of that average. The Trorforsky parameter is 0.48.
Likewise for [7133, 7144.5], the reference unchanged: 0.11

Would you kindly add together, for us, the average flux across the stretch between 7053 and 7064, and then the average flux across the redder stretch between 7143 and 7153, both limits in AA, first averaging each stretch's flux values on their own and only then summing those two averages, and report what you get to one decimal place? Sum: 48.8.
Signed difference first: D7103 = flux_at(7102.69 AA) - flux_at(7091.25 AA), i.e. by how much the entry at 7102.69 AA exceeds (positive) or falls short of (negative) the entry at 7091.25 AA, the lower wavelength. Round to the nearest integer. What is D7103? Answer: 5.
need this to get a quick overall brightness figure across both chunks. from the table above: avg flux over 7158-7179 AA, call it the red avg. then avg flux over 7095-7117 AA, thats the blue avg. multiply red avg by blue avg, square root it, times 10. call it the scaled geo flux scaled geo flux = 254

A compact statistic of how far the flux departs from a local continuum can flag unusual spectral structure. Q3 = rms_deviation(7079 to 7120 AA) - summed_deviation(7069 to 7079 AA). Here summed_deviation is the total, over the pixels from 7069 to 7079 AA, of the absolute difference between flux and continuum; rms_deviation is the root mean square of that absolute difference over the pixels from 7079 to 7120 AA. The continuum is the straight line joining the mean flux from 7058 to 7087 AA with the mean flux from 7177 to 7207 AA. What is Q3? -5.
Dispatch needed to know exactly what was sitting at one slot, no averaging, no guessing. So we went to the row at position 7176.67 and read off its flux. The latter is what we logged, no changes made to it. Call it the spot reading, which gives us 24.07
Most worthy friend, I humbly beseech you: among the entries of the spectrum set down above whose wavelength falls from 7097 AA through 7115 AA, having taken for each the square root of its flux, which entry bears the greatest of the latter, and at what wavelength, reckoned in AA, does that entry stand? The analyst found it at 7114.15 AA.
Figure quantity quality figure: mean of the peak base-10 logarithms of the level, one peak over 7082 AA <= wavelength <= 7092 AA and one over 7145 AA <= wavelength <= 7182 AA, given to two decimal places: 1.44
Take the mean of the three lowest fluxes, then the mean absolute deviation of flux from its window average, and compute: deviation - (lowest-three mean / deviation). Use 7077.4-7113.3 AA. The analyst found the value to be -12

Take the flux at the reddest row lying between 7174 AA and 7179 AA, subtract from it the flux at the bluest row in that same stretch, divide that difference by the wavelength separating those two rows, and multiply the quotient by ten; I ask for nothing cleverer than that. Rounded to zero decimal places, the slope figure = -10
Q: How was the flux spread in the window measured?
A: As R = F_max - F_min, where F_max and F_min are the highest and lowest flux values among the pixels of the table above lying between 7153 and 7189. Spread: 7.1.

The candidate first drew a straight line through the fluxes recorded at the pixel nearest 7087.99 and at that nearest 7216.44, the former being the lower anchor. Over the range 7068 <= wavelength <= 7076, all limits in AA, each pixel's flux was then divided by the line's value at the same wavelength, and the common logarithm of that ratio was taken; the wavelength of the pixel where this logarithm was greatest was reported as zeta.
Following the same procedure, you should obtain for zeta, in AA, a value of 7068.43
